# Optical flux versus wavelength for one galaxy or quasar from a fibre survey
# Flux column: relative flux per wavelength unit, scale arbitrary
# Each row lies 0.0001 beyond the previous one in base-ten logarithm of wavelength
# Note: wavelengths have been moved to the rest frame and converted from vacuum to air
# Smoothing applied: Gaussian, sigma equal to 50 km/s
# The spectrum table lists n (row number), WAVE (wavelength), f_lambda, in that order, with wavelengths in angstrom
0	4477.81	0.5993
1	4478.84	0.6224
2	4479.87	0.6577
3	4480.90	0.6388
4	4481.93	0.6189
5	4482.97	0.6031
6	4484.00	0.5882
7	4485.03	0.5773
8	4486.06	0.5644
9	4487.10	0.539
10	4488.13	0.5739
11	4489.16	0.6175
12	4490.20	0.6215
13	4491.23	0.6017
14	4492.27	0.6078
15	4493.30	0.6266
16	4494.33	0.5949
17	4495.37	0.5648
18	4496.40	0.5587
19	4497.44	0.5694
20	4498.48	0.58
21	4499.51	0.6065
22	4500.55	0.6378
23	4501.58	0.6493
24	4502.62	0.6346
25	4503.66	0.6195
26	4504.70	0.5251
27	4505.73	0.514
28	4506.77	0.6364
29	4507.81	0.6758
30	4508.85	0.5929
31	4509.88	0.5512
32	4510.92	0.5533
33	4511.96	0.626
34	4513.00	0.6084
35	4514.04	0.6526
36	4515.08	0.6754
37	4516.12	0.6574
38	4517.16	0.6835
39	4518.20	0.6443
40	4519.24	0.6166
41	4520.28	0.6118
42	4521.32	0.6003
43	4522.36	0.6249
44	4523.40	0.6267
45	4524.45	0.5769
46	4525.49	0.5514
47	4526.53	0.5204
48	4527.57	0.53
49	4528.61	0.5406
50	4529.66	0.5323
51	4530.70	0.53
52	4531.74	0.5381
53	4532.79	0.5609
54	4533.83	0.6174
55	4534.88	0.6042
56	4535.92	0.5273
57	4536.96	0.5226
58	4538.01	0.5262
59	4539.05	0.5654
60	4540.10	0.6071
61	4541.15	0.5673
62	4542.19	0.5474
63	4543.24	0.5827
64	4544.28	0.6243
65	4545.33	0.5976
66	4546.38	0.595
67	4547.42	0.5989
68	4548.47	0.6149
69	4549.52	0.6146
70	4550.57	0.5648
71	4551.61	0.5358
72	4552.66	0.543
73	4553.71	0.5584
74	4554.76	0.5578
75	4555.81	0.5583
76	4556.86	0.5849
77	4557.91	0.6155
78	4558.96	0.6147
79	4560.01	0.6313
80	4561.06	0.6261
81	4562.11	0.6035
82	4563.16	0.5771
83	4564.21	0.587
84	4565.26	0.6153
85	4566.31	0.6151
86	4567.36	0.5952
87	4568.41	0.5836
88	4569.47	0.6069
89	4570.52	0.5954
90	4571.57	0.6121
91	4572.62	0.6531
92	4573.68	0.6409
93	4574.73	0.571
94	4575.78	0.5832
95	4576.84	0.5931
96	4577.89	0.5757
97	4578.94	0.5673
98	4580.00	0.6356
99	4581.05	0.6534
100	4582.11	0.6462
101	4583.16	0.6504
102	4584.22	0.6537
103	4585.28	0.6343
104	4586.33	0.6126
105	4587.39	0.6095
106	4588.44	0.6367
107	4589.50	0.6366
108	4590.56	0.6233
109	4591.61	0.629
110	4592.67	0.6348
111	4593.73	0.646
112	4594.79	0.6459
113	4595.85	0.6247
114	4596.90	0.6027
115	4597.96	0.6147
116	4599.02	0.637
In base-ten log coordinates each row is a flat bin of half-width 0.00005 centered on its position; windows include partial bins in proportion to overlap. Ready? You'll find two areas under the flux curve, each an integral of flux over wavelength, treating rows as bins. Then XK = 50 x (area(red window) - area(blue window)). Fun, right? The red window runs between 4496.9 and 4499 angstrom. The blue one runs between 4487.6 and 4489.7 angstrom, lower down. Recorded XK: -2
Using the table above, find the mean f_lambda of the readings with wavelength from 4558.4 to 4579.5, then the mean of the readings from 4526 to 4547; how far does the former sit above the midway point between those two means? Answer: 0.020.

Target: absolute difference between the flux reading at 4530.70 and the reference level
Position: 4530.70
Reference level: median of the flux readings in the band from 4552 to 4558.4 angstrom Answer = 0.028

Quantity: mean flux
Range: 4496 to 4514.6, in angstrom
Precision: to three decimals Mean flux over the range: 0.600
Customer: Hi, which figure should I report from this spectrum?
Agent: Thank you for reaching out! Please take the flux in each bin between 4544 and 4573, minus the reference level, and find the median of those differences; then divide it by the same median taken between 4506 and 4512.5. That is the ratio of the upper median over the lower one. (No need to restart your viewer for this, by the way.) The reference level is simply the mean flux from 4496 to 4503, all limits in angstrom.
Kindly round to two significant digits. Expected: -1.6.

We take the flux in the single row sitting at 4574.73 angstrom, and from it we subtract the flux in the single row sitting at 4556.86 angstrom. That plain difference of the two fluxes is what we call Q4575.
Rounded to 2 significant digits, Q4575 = -0.014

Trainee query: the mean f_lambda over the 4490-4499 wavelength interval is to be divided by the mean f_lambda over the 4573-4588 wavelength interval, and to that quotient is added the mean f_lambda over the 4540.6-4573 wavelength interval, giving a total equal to 1.55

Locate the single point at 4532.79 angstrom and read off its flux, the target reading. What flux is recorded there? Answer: 0.5609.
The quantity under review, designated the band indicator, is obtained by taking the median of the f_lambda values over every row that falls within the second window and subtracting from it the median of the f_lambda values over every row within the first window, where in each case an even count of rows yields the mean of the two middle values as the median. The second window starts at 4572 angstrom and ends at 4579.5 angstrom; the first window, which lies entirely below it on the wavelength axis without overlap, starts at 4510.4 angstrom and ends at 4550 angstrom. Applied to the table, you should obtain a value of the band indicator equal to -0.02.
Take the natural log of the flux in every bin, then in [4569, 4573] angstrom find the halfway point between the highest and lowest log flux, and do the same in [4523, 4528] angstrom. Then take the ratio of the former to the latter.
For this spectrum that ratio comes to 0.84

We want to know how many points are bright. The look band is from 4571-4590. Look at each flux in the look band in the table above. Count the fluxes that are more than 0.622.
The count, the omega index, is 10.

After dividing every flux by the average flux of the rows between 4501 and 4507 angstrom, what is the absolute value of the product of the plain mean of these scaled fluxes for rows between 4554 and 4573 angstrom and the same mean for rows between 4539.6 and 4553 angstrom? 0.99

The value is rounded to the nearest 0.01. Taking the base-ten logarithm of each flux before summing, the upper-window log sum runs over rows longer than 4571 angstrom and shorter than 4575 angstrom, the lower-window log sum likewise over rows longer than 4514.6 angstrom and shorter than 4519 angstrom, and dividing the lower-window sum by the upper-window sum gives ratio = 0.85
